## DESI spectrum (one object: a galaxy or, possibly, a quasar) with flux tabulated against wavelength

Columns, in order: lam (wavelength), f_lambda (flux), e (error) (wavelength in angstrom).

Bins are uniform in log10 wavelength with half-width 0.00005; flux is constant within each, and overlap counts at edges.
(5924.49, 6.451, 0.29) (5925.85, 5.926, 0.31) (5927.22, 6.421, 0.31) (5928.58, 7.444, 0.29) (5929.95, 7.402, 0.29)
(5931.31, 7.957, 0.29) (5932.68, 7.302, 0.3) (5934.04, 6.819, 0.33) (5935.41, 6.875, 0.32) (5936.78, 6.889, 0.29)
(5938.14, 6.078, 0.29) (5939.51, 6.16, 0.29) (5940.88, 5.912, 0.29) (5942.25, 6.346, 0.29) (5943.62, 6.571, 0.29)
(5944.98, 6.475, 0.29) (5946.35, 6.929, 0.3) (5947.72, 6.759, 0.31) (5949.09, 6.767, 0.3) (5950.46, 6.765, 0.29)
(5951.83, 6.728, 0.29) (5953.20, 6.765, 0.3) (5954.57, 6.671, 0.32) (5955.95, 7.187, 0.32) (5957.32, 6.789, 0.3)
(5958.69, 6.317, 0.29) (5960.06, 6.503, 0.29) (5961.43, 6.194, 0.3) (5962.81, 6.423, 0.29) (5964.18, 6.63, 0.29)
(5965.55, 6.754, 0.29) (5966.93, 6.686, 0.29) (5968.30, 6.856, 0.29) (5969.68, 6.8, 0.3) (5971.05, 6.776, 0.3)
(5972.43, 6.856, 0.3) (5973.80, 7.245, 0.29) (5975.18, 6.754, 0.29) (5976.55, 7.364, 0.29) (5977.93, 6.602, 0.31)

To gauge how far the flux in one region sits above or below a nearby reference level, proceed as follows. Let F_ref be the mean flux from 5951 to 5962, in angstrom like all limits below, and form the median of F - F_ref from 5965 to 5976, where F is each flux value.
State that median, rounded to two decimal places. 0.14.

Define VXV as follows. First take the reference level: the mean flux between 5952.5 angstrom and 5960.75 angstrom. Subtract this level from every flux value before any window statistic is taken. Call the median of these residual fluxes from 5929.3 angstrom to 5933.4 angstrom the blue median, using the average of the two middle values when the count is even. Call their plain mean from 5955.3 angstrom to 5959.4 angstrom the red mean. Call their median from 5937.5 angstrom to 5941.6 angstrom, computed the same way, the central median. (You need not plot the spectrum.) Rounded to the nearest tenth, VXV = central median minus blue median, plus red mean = -1.3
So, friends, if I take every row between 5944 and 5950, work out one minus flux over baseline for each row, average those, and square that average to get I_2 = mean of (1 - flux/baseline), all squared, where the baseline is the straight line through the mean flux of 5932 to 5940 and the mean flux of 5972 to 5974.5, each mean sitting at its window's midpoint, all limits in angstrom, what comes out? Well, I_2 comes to 0.000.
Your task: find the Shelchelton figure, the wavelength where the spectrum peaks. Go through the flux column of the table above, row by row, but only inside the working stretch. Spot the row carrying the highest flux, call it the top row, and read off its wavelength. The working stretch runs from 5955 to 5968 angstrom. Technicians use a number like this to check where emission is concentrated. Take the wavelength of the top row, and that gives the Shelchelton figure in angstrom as 5955.95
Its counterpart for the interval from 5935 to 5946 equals 5936.78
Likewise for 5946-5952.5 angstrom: 5946.35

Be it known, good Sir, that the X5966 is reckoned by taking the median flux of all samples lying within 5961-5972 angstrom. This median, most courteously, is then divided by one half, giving 13.4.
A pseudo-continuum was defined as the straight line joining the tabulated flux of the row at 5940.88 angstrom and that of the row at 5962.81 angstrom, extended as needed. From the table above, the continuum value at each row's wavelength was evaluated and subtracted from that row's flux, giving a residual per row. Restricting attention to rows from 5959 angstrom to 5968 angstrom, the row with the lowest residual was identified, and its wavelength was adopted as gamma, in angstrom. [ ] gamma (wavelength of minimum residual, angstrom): 5961.43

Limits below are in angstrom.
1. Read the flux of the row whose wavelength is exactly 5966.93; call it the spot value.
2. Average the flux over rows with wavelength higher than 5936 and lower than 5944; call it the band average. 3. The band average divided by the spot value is 0.95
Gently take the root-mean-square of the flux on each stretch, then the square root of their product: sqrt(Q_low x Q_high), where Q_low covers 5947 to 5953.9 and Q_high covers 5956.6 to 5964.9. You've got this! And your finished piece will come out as 6.62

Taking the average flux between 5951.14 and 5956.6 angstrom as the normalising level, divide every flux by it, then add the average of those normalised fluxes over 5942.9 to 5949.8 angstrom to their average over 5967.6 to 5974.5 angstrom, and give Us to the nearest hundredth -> 1.99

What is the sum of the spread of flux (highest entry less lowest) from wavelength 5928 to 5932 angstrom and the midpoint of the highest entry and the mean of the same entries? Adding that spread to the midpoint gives 8.3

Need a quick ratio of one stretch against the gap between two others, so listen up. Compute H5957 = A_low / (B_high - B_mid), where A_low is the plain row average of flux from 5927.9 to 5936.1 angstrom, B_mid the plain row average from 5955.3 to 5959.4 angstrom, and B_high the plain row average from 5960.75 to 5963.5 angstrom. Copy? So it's -16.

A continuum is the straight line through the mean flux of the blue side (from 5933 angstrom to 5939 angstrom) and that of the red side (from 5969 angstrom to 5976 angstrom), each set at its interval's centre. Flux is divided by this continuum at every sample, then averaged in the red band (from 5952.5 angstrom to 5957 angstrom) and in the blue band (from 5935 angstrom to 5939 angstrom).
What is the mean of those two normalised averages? 1.00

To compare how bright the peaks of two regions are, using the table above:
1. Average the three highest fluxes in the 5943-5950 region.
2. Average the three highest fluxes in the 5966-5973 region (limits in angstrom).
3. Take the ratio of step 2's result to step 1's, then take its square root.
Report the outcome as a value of 1.00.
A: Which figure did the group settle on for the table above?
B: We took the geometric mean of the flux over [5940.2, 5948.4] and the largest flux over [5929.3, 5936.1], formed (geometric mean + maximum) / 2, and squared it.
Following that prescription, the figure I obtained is 52.2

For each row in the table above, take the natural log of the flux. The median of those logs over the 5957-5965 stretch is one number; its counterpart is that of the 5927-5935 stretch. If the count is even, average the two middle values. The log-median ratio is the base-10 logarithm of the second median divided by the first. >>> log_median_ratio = 0.029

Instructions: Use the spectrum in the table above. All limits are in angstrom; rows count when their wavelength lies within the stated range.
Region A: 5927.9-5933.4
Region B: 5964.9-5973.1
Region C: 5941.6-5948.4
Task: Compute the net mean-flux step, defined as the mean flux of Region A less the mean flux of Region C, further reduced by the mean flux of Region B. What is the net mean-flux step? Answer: -5.88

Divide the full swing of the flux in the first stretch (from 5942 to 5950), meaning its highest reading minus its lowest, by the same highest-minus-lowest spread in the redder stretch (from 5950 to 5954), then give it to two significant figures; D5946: 16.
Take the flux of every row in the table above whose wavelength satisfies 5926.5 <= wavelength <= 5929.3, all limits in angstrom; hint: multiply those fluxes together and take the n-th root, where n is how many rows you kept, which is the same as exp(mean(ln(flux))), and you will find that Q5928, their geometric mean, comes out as 6.91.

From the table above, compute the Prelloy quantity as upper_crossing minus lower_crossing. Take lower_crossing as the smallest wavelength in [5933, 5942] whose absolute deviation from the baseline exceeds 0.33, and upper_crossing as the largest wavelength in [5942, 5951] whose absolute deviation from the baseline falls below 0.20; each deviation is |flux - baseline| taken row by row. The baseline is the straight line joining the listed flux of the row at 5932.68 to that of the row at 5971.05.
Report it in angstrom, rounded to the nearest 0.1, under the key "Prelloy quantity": 12.3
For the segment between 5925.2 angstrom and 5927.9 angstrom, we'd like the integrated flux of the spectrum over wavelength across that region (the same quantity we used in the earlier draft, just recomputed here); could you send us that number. 17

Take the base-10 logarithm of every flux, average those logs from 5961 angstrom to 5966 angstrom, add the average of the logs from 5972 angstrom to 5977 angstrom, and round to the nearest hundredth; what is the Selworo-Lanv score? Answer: 1.66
